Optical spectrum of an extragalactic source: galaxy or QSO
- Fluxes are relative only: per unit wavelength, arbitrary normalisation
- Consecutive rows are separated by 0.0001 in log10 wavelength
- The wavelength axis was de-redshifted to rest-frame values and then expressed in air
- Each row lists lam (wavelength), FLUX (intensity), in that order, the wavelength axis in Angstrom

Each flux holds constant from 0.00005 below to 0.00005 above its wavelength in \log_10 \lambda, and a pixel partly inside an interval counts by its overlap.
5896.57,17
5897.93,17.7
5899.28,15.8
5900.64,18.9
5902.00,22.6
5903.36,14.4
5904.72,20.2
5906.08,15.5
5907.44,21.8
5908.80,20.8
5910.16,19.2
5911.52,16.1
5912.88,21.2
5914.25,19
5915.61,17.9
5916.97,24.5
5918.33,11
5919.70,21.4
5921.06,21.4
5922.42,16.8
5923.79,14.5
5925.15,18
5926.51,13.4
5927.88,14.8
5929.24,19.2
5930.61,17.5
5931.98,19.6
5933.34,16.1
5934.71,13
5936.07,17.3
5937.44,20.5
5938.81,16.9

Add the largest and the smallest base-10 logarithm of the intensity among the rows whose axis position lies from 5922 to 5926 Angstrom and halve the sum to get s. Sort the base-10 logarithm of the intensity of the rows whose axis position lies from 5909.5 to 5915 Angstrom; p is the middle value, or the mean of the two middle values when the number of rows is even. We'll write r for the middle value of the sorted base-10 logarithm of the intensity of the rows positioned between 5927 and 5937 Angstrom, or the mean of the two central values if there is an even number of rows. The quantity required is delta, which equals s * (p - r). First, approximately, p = 1.28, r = 1.24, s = 1.21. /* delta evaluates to 0.05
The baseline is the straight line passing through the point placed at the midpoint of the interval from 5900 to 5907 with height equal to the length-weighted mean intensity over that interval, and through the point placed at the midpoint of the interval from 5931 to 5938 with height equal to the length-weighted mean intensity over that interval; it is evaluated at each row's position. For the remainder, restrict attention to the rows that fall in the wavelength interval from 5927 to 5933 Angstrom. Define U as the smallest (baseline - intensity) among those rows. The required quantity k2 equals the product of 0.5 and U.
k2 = -1.1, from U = -2.2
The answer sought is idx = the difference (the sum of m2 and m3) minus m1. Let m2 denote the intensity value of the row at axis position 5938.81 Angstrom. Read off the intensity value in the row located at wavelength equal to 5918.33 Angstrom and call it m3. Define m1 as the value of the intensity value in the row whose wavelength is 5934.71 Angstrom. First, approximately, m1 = 13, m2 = 16.9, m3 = 11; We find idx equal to 15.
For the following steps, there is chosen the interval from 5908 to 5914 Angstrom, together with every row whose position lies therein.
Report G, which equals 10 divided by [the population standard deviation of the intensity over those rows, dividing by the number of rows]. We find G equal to 5.0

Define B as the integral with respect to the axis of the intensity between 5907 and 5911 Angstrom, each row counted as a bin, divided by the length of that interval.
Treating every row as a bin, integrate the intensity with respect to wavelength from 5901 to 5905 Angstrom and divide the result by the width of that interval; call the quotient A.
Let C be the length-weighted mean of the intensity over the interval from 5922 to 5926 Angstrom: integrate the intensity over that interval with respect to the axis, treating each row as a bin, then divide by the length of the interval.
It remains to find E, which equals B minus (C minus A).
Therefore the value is 23.0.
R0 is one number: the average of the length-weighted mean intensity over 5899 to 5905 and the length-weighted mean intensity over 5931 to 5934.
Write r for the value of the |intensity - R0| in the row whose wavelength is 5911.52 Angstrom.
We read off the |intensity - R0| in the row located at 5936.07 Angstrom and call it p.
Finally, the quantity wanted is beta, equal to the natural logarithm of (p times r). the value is 0.5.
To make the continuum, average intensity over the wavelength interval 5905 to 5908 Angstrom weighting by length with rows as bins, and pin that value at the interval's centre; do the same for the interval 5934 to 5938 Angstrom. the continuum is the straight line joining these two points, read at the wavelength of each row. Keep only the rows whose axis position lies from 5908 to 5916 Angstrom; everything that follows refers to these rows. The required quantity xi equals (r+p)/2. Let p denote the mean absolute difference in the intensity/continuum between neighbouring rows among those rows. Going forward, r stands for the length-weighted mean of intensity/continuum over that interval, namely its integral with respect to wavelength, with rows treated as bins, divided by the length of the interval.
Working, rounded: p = 0.140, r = 1.04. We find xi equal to 0.590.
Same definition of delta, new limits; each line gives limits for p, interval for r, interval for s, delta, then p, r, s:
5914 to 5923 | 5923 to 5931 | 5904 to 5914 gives 0.09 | 1.28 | 1.21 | 1.26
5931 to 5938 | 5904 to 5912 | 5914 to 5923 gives -0.07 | 1.24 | 1.29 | 1.22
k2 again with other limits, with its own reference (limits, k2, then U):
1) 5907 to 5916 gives -1.8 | -3.5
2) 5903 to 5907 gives -0.9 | -1.8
